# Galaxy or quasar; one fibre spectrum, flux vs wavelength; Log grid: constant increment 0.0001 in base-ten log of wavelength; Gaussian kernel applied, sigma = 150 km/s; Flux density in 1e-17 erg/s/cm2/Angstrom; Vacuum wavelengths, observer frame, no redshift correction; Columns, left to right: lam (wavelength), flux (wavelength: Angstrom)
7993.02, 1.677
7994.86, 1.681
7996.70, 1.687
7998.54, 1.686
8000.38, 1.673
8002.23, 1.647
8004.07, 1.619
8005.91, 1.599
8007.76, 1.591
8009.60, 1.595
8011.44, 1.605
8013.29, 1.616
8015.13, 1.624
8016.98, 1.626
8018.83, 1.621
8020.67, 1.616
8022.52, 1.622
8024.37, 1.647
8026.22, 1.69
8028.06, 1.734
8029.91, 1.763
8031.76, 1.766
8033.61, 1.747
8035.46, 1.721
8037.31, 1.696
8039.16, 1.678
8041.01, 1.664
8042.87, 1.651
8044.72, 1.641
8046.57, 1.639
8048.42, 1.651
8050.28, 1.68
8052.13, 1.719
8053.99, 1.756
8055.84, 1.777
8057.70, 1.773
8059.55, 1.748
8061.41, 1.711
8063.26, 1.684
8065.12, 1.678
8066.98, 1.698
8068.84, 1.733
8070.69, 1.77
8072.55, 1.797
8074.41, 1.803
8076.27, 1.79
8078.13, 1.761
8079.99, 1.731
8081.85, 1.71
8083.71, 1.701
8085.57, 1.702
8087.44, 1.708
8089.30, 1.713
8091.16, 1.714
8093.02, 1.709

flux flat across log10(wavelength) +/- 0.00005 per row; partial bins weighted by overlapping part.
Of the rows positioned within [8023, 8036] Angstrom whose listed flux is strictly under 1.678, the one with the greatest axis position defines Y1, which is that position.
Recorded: 8024.37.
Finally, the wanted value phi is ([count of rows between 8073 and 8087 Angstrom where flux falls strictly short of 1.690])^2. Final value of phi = 0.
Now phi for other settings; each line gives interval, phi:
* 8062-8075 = 4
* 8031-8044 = 9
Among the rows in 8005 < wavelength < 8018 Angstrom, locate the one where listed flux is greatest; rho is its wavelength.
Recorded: 8016.98 Angstrom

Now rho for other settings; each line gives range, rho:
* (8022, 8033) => 8031.76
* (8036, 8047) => 8037.31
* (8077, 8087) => 8078.13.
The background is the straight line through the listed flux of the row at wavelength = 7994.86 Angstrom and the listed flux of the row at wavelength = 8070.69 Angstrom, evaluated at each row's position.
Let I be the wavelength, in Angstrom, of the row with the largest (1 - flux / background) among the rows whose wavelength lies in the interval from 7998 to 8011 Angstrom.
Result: 8007.76 Angstrom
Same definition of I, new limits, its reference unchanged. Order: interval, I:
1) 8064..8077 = 8065.12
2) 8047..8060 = 8048.42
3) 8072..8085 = 8083.71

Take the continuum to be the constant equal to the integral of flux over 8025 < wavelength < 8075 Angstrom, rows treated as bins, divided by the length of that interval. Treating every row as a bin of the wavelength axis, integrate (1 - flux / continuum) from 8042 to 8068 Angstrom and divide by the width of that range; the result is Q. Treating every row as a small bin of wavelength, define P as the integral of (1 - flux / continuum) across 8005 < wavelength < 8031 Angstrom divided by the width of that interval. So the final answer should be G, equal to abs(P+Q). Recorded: 0.05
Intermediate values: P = 0.044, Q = 0.01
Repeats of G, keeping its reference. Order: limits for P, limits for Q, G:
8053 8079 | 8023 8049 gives 0.00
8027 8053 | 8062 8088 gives 0.00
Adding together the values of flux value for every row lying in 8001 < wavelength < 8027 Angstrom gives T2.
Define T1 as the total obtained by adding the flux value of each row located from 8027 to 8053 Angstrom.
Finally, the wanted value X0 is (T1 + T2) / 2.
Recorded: 23.2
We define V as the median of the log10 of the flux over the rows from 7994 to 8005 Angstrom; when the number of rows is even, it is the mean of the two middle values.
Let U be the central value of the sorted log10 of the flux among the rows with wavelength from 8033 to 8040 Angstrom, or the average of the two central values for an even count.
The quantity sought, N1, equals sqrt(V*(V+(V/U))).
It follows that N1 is 0.52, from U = 0.233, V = 0.22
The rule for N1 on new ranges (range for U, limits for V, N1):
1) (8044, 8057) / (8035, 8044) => 0.52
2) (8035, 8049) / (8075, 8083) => 0.57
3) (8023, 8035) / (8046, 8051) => 0.49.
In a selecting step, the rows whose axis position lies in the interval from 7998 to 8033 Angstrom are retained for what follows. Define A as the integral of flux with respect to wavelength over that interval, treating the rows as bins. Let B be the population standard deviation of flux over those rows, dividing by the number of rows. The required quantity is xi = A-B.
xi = 58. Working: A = 58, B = 0.053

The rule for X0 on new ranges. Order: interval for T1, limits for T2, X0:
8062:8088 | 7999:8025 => 23.5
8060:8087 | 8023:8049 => 24.0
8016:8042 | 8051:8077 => 24.0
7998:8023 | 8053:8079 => 23.6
